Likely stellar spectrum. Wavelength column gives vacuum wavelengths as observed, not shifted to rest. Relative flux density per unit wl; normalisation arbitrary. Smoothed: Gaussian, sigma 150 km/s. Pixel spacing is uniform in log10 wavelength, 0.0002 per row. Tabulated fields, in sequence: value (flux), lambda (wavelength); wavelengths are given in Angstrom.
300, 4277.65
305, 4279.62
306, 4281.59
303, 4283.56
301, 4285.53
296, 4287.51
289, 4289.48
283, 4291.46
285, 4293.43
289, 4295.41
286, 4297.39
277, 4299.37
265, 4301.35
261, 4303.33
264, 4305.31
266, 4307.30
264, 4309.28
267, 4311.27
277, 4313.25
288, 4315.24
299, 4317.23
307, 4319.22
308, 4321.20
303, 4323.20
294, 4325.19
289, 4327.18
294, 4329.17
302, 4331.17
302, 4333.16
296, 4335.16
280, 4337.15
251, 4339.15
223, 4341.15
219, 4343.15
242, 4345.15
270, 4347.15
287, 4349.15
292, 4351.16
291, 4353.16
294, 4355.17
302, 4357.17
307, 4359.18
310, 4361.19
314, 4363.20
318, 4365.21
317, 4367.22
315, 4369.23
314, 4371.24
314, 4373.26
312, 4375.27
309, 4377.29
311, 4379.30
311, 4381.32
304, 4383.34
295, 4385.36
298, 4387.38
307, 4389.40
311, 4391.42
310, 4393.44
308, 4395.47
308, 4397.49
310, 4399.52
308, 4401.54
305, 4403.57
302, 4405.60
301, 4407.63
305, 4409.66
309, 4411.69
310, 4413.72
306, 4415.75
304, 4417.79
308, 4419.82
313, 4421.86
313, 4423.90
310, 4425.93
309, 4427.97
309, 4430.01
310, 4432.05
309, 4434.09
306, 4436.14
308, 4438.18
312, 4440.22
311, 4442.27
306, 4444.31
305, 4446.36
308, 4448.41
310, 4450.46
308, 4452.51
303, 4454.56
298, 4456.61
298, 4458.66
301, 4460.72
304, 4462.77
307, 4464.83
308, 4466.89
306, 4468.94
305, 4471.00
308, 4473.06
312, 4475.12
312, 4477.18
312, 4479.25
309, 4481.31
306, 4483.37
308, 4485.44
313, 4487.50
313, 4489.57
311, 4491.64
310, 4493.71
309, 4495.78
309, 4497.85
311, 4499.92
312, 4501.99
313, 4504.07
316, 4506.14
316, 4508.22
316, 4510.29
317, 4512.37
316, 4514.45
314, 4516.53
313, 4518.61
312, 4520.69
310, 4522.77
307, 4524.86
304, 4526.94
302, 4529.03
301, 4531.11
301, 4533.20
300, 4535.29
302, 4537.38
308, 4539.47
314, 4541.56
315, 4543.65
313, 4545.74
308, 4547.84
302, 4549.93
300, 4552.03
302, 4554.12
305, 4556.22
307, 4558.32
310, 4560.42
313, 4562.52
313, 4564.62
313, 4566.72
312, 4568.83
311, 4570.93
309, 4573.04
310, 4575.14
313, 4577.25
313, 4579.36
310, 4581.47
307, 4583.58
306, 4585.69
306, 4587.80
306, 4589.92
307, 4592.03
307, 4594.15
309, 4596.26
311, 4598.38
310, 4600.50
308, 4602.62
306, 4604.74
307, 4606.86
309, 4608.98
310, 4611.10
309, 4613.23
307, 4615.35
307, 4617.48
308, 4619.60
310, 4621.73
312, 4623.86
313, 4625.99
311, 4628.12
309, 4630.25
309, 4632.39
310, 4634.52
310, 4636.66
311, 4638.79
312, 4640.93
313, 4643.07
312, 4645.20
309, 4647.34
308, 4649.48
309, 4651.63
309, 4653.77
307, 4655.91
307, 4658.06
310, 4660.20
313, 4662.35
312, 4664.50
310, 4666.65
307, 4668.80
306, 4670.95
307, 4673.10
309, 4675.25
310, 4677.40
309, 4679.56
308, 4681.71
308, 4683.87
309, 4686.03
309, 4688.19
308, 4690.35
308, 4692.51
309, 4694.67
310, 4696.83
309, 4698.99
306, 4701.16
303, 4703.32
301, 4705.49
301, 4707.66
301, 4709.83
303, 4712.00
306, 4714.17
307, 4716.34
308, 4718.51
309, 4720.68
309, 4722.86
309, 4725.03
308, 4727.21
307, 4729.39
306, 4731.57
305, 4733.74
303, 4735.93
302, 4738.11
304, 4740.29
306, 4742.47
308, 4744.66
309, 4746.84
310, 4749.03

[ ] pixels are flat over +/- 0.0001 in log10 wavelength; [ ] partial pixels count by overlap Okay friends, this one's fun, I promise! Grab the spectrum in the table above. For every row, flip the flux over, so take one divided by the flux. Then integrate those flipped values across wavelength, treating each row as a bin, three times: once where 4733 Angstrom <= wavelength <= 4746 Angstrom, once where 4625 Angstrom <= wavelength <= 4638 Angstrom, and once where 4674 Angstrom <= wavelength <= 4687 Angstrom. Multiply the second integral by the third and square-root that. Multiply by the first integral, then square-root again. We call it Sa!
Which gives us 0.0423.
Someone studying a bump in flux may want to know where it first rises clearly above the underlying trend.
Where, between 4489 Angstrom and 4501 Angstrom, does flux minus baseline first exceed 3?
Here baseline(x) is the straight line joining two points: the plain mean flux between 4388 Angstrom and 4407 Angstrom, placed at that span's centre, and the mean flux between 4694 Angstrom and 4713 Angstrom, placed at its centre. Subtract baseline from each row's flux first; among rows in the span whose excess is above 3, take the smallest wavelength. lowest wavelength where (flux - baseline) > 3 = 4489.57 Angstrom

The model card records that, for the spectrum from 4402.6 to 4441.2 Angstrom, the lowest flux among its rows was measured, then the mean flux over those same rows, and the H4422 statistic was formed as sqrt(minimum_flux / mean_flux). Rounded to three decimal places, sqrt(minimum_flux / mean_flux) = 0.989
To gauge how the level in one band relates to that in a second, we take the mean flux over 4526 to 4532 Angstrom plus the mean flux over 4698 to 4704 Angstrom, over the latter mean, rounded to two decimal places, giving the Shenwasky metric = 1.99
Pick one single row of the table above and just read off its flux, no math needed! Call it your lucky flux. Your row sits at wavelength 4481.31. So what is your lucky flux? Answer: 309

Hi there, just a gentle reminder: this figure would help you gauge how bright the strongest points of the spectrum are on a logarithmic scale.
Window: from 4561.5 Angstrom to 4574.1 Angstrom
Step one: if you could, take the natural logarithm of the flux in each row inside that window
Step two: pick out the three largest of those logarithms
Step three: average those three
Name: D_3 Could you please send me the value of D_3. 5.746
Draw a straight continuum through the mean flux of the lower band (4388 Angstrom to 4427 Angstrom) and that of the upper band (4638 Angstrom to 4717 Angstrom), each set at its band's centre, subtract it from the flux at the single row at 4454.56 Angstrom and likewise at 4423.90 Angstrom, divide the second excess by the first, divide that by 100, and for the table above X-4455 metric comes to -0.01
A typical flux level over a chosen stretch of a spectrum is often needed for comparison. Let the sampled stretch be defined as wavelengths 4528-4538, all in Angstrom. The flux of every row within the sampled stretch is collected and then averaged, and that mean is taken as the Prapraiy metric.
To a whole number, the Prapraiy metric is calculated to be 301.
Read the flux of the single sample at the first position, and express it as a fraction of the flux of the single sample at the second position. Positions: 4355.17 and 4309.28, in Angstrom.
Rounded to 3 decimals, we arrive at 1.114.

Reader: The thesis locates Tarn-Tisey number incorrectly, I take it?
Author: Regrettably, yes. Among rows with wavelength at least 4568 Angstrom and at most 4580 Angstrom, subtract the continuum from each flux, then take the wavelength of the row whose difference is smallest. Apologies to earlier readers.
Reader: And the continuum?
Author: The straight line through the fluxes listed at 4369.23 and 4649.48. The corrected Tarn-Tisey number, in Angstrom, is 4573.04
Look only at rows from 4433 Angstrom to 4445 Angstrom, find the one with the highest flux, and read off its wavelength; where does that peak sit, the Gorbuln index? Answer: 4440.22 Angstrom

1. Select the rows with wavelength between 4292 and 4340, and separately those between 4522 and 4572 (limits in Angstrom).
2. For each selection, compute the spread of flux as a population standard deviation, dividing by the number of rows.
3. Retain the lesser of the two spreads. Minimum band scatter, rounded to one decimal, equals 5.0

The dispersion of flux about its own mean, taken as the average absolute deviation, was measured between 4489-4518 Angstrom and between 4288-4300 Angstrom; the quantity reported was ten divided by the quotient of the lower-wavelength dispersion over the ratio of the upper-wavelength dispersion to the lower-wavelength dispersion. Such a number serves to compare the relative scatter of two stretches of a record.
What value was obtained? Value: 2.3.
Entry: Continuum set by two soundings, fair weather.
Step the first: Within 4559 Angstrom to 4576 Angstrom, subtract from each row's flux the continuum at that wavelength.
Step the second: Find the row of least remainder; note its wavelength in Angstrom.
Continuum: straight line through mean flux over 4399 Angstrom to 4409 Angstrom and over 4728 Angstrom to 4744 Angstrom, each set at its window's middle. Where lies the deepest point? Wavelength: 4573.04 Angstrom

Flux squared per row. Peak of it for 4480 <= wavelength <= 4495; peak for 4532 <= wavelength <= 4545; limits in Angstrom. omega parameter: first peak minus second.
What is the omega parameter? -1256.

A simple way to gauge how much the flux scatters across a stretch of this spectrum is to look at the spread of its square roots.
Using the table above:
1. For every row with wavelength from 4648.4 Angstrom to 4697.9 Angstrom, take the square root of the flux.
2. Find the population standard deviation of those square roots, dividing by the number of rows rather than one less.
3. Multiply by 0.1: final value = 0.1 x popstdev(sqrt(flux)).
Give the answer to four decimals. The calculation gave 0.0045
